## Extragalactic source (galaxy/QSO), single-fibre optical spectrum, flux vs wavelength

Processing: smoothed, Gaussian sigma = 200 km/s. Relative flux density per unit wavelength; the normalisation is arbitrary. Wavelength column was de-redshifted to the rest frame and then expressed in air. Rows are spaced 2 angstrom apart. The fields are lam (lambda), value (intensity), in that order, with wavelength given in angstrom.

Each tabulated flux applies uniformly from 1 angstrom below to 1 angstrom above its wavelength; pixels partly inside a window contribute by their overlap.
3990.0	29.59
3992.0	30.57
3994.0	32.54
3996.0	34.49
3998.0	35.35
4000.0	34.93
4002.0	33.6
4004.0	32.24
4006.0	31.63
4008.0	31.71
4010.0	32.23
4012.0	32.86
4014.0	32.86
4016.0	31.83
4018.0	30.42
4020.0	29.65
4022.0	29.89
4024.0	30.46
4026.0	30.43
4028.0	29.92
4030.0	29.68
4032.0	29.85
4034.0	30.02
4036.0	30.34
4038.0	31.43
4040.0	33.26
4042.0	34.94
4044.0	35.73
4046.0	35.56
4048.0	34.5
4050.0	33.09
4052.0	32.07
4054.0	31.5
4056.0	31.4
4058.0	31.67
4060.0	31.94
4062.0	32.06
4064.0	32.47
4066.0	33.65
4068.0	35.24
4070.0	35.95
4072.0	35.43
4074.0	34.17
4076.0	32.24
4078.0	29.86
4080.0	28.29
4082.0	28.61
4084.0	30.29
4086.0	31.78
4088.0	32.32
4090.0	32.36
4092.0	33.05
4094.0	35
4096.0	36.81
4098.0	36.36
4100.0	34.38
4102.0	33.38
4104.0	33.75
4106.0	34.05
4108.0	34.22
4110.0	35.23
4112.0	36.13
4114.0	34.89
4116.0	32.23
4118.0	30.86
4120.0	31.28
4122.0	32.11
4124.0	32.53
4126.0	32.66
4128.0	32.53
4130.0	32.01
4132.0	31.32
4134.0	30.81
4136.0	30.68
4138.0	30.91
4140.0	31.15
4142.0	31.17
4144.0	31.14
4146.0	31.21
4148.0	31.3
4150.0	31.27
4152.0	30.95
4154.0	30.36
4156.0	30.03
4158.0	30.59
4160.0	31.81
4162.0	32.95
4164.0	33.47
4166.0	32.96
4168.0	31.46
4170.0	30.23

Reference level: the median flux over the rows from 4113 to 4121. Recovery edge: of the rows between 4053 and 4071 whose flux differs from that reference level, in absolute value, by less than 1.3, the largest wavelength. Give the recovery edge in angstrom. 4064.0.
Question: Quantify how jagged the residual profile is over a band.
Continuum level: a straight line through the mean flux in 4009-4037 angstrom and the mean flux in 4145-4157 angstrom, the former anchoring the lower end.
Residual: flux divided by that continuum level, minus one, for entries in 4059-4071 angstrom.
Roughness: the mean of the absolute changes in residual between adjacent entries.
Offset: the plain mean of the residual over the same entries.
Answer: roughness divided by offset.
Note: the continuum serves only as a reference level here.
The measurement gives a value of 0.29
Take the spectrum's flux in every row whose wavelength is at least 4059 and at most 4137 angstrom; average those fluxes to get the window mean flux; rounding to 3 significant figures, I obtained 32.9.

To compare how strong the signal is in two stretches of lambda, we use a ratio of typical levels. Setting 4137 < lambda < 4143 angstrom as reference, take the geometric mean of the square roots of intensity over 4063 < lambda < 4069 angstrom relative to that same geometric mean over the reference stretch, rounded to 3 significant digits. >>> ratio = 1.04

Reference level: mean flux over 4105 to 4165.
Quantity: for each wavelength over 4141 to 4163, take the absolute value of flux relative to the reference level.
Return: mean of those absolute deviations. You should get 1.1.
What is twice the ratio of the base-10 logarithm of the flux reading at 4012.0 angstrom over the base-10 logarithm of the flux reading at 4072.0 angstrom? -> 1.96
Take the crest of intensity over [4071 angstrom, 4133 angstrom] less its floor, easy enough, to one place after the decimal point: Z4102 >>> 8.5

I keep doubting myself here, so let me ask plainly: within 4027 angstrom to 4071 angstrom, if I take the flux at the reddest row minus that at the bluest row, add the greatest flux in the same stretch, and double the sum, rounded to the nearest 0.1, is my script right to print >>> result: 84.0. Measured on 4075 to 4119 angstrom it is 70.9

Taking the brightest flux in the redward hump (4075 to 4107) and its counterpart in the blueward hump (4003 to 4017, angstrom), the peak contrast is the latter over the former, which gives 0.89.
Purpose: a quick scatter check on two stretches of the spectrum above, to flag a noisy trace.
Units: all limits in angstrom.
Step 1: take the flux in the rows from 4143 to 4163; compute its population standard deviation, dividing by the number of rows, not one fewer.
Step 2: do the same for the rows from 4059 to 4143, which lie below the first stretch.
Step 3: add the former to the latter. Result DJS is 2.79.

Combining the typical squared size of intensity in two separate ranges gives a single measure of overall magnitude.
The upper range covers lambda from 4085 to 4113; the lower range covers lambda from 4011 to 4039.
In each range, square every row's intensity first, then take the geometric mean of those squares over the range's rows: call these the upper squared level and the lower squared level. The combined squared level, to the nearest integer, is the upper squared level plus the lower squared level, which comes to 2108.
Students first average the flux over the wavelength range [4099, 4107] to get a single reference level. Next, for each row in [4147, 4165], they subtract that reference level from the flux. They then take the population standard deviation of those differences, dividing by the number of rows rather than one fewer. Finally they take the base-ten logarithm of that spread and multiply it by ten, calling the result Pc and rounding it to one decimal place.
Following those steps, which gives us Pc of 0.4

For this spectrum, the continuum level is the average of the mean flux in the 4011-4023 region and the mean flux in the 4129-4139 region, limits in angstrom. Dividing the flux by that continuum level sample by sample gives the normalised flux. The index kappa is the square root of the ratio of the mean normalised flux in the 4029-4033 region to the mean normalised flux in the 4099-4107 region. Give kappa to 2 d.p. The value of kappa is 0.94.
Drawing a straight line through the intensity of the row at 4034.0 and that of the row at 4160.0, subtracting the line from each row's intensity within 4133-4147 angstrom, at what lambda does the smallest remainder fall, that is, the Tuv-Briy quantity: 4136.0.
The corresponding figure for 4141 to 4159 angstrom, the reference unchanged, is 4156.0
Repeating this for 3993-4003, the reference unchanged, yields 3994.0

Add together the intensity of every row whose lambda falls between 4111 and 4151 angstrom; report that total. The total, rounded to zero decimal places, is 638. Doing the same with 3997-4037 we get 630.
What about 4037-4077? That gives 668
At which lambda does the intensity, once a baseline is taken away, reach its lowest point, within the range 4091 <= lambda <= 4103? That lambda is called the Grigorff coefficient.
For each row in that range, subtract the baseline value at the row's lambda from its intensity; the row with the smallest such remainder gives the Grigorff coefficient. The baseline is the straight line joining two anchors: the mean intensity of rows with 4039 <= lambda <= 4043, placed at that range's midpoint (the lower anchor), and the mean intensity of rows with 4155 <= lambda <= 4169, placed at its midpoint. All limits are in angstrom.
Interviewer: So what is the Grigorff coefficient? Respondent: 4092.0 angstrom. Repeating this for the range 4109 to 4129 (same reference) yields 4118.0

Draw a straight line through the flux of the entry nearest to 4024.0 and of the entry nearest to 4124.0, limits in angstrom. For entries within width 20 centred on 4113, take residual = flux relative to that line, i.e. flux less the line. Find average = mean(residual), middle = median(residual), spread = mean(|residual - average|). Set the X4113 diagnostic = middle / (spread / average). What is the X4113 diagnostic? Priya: 1.3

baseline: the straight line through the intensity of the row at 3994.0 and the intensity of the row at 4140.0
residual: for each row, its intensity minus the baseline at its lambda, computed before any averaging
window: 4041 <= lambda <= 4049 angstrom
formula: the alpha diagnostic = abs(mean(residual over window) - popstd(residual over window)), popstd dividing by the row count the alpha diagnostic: 2.6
